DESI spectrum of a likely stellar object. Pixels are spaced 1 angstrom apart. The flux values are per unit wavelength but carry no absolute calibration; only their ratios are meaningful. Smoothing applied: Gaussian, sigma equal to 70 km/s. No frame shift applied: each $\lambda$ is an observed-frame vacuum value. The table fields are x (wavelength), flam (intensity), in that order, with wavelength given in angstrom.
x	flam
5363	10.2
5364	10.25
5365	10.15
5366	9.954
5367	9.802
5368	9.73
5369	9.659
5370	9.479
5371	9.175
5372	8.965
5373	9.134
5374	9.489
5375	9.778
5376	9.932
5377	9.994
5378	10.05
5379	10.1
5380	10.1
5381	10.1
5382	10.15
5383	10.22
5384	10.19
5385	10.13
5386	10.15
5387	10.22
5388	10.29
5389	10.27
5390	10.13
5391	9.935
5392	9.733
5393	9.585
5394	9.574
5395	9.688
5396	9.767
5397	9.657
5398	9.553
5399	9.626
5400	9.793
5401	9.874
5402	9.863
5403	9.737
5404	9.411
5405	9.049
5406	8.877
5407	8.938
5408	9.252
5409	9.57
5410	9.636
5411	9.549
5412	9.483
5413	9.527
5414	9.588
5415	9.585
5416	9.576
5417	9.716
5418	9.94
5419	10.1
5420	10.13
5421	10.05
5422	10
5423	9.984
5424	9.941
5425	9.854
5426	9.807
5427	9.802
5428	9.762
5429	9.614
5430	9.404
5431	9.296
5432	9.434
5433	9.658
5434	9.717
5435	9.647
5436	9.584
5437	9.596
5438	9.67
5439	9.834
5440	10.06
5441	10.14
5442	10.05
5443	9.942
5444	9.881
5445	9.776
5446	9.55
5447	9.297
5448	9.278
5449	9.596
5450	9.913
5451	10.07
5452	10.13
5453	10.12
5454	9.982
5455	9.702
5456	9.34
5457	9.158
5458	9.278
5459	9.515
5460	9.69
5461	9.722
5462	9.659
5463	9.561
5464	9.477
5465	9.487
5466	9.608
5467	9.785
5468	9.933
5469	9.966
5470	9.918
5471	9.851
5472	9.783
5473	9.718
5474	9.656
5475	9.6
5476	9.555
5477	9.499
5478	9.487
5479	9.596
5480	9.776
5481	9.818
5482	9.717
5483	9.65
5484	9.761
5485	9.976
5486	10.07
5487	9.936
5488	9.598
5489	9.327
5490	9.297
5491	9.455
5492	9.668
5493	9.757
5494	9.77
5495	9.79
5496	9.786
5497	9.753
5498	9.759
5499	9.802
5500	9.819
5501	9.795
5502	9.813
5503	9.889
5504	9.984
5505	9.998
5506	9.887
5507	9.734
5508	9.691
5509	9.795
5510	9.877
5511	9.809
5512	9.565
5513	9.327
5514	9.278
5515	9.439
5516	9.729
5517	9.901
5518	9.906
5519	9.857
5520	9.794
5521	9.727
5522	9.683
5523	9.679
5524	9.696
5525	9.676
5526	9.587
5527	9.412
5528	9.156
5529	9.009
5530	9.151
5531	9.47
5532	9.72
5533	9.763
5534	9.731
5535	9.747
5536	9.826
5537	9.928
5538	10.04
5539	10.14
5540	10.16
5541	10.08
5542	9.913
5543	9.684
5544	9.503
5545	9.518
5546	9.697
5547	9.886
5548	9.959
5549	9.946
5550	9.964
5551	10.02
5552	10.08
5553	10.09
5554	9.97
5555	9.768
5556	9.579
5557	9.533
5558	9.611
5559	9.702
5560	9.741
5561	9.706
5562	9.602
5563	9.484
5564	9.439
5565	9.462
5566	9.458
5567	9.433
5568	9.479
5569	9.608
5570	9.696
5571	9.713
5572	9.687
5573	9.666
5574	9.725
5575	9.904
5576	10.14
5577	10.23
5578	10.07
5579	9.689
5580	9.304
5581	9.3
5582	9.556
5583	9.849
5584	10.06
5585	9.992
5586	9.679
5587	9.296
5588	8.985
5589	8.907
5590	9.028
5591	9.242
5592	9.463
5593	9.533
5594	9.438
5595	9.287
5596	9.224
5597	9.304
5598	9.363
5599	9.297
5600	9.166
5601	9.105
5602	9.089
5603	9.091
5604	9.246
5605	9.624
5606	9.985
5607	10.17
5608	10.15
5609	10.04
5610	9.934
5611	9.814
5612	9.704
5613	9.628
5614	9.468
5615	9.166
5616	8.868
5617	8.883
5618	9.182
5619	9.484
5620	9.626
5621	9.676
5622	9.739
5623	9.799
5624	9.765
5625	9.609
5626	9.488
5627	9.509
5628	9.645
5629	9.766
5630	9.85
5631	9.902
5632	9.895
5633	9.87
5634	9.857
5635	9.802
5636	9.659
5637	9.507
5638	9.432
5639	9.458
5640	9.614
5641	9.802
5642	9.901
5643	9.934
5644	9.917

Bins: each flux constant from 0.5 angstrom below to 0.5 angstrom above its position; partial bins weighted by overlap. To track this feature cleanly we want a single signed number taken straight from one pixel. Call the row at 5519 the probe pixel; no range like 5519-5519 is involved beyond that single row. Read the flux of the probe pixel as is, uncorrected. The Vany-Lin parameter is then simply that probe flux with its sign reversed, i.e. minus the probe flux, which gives -9.9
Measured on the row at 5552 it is -10.1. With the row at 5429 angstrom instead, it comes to -9.6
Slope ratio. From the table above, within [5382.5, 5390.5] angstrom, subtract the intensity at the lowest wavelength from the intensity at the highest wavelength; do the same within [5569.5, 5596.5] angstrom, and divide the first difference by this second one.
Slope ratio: 0.2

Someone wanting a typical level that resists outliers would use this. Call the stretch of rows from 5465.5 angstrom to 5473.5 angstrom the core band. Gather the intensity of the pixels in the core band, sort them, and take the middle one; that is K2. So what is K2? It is 9.82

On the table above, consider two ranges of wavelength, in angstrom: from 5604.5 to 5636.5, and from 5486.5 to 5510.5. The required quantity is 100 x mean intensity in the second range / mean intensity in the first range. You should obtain 101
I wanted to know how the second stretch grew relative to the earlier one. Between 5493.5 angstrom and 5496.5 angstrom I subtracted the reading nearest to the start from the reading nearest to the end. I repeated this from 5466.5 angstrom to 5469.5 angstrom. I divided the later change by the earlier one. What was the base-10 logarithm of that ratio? -1.1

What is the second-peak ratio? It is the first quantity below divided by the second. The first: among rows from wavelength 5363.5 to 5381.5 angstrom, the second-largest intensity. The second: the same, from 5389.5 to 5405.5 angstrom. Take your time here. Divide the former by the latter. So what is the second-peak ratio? 1.02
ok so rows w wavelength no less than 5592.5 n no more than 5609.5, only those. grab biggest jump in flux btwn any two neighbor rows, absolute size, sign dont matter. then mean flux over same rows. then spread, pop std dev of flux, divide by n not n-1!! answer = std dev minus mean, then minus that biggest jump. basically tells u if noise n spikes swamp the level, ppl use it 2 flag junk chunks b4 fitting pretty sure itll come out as -9.49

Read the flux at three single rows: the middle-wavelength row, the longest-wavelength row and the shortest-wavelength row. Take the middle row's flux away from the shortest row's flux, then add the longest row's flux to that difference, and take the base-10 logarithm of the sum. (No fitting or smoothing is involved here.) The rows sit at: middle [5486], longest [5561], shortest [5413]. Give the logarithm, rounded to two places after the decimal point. 0.96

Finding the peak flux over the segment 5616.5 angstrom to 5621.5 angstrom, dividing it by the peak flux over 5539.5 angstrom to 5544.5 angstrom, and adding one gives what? 1.95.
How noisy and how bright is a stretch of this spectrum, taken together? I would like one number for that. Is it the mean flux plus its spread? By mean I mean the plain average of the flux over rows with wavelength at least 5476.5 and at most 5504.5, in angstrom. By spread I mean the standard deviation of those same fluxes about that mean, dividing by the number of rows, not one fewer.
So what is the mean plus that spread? 9.91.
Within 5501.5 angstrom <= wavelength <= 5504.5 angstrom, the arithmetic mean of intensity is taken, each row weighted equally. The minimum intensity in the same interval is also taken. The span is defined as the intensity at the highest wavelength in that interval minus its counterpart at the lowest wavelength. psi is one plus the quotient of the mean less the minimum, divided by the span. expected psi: 1.5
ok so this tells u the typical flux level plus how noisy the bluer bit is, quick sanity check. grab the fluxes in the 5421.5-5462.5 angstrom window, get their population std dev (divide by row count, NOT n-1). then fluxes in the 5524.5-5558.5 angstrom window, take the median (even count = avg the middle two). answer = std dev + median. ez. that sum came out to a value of 10.02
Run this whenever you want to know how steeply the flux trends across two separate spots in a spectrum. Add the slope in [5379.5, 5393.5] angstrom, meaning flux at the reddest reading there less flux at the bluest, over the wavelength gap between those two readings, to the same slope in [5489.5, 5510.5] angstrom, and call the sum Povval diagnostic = -0.01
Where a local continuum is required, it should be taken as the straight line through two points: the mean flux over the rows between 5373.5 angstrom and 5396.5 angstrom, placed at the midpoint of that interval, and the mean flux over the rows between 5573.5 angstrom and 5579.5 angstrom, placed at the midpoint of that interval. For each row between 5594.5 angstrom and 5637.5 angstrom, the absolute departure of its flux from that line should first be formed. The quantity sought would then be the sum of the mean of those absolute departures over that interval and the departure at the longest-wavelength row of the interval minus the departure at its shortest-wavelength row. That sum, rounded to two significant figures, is 0.19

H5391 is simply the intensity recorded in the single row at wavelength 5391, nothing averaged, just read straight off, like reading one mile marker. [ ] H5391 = 9.935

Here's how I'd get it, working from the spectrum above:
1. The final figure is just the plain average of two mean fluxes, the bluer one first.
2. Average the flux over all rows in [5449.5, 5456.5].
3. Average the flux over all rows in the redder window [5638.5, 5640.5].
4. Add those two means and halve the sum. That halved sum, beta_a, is 9.71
